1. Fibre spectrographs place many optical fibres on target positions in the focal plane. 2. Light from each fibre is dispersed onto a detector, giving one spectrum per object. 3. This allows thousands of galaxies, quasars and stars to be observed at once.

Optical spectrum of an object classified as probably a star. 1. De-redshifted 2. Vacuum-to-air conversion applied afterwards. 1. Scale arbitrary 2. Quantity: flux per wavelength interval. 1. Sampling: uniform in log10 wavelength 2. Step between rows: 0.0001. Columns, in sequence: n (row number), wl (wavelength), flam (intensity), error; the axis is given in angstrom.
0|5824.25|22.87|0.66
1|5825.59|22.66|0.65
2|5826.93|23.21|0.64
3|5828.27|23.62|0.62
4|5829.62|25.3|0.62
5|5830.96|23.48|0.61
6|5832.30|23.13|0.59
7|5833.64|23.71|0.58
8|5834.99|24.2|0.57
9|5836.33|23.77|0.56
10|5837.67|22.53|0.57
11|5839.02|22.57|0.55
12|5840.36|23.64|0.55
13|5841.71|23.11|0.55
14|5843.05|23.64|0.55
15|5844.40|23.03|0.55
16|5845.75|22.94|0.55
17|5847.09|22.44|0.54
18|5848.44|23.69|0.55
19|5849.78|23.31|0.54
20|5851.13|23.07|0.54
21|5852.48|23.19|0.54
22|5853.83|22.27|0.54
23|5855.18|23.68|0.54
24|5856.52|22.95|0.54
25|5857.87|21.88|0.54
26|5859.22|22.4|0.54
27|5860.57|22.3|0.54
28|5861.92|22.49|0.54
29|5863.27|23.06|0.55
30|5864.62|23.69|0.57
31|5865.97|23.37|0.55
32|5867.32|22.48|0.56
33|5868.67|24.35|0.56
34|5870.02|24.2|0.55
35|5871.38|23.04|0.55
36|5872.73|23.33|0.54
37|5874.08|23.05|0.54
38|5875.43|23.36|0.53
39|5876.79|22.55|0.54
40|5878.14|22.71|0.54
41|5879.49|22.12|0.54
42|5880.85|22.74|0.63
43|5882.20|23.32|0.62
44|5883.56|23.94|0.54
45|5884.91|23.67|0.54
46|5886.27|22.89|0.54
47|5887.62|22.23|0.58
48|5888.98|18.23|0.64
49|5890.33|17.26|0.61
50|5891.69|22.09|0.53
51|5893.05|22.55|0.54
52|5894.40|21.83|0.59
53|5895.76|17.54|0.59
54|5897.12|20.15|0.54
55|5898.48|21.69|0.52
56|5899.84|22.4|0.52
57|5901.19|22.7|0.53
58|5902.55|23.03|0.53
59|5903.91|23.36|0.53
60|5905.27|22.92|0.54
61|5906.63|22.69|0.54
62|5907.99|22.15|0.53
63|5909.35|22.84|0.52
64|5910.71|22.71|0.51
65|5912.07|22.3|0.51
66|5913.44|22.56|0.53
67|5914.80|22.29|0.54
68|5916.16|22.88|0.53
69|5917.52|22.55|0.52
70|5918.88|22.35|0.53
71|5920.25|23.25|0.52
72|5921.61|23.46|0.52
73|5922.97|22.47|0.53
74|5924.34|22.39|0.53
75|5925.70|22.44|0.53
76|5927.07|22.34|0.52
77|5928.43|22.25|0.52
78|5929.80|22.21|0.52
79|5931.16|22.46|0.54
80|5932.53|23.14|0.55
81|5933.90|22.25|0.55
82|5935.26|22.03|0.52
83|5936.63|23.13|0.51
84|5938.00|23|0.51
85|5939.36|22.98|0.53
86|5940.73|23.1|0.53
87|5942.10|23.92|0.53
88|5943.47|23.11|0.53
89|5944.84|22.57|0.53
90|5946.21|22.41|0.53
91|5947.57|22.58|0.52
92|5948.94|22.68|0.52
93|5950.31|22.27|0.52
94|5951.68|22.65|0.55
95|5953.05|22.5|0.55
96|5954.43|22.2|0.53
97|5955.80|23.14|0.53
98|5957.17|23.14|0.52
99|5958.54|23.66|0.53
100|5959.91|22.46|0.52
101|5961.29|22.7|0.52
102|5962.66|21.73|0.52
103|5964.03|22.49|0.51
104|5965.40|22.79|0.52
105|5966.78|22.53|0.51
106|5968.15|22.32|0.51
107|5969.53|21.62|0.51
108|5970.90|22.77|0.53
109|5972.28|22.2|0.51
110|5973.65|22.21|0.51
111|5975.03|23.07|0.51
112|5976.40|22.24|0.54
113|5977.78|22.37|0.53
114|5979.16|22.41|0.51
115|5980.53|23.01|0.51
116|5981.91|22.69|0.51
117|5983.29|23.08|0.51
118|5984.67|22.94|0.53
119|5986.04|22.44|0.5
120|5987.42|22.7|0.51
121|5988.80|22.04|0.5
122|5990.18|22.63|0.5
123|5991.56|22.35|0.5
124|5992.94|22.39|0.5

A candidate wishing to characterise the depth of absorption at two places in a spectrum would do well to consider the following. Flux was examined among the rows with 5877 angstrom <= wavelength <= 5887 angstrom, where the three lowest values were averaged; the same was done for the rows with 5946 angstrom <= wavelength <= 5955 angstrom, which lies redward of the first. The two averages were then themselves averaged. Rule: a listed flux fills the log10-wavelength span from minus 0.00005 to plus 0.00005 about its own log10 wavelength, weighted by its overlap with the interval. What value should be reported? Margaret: 22.41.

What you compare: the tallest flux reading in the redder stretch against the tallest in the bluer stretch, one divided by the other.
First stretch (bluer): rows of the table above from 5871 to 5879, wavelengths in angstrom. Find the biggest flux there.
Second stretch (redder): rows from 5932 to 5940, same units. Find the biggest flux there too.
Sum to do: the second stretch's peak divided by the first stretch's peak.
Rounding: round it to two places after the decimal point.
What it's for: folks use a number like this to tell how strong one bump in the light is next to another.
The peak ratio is 0.99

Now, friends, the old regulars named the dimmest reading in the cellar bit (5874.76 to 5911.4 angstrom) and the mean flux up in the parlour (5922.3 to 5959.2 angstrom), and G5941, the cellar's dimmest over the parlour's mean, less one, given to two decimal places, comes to -0.24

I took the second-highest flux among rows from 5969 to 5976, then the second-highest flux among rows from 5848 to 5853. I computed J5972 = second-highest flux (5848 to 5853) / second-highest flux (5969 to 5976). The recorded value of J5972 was 1.02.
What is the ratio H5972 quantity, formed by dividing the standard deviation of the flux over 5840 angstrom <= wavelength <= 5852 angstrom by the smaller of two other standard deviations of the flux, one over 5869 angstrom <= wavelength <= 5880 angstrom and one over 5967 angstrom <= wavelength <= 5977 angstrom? 0.9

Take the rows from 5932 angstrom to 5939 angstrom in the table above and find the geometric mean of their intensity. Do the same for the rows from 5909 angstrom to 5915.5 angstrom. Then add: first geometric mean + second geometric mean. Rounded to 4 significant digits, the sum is 45.24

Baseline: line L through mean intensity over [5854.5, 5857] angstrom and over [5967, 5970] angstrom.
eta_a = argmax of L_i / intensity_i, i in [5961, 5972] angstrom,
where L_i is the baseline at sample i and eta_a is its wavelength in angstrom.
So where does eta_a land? 5969.53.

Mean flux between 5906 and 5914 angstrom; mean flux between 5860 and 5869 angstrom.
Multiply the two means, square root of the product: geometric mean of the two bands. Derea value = 22.8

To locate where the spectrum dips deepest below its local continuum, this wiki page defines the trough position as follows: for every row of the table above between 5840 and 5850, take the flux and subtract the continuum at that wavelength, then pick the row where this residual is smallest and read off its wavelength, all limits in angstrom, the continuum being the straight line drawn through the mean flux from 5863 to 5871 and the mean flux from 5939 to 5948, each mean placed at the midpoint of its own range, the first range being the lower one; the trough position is 5847.09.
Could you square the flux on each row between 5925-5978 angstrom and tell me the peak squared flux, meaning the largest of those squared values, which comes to 572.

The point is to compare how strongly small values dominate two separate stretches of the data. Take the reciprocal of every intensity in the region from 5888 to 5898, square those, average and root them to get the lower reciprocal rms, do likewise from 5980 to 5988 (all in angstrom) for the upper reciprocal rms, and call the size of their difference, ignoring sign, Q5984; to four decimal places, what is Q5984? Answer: 0.0071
